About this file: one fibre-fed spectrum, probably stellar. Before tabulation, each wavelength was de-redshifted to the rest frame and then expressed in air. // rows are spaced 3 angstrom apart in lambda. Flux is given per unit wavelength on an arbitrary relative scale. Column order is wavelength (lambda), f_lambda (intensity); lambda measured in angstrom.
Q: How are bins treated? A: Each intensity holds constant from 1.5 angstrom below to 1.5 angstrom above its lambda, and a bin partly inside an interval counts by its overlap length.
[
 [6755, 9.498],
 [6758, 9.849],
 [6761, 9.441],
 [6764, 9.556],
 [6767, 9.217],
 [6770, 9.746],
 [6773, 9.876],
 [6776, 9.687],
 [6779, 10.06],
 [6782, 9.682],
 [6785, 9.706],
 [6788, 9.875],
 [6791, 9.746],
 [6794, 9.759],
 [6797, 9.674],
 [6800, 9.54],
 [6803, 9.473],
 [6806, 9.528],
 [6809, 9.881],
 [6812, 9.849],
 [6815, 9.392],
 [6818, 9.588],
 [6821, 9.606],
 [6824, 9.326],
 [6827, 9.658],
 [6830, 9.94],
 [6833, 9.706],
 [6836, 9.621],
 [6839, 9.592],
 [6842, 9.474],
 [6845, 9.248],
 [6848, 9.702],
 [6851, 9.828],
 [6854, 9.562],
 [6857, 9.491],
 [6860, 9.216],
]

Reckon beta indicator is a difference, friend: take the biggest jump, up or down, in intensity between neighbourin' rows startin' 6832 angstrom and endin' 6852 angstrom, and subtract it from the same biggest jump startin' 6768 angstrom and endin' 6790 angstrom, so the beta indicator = -0.08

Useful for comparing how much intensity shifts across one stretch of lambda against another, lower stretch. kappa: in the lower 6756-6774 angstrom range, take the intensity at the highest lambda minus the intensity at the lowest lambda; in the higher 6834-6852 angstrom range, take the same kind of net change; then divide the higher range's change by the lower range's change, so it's 8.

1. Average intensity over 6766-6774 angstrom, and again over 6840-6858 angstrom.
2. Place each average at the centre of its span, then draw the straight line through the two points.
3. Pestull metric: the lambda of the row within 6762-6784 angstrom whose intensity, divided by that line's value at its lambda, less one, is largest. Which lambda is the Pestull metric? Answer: 6779 angstrom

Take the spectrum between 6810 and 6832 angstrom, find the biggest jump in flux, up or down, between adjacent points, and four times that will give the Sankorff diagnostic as 1.8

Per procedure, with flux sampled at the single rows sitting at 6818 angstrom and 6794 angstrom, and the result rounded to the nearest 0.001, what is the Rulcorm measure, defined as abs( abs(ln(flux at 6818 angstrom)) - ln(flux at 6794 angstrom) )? 0.018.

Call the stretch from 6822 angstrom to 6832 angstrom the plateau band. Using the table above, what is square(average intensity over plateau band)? 93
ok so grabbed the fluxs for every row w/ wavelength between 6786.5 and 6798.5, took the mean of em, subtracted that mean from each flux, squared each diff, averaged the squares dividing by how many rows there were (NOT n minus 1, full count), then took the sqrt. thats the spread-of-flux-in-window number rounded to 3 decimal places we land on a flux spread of 0.072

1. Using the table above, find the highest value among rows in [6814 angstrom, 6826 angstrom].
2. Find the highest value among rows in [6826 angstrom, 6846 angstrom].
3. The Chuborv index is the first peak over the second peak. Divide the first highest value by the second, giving 0.97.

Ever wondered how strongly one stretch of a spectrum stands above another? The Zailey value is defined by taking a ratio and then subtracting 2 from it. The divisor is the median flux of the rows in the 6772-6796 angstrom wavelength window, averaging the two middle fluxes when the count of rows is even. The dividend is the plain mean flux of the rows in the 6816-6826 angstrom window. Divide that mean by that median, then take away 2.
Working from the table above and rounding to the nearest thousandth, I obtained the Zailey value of -1.025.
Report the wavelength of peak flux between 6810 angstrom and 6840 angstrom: 6830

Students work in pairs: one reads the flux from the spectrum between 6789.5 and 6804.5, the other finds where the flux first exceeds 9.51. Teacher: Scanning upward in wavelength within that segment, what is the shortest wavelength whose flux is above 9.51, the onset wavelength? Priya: 6791 angstrom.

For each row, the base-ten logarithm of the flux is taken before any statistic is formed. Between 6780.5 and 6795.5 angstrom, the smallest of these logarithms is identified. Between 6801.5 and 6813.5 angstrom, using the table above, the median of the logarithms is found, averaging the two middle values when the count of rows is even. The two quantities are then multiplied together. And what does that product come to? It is 0.972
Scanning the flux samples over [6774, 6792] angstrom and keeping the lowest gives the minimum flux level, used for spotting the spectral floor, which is 9.682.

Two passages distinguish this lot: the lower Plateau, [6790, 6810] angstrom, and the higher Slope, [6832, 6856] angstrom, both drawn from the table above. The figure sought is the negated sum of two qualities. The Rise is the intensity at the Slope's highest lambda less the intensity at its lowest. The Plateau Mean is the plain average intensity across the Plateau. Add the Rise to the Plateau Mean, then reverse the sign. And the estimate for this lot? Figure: -9.51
